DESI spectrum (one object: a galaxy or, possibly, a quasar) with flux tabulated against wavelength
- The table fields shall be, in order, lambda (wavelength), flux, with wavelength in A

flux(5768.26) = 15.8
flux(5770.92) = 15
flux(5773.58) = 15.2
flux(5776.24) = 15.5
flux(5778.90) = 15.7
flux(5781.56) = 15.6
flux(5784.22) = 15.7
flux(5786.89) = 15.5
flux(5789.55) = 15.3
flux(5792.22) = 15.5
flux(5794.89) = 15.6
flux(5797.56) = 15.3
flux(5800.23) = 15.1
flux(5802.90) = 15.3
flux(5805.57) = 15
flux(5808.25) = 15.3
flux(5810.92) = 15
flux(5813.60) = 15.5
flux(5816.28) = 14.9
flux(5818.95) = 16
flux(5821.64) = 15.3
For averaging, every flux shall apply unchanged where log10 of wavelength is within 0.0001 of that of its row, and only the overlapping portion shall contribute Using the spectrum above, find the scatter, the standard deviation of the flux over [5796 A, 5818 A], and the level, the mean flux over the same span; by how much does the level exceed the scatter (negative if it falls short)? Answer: 15.0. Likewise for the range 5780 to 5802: 15.3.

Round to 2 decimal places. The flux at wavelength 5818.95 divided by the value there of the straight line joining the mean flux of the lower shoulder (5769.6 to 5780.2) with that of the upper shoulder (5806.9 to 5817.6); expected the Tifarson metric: 1.06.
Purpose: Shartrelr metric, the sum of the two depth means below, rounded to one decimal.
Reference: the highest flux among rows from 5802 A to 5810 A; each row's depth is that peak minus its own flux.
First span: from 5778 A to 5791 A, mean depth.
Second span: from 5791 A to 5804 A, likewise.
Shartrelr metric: -0.3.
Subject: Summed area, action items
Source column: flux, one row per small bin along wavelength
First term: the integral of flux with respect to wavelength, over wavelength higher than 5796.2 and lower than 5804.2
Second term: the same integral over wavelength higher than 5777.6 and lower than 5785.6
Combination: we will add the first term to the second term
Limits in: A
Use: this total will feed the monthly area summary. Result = 247.2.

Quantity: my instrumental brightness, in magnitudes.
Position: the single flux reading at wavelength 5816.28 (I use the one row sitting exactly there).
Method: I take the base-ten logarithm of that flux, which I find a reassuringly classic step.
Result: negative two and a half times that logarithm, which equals -2.93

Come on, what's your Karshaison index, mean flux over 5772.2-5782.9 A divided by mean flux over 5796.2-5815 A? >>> 1.02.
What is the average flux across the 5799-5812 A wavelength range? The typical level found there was 15.1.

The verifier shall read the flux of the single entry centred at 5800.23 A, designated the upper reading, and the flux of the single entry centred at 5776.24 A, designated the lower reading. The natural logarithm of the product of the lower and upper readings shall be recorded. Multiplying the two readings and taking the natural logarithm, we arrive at 5.46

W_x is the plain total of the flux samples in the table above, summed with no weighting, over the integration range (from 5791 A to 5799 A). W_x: 46.4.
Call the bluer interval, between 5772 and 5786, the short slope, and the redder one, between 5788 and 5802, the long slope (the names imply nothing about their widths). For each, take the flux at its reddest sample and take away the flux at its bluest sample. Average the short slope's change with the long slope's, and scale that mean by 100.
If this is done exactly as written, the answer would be 15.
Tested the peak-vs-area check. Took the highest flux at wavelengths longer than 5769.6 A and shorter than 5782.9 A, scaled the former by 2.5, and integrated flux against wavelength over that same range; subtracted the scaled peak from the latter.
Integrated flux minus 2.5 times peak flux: 166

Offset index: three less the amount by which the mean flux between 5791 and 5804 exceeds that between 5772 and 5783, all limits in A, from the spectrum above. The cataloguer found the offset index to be 3.14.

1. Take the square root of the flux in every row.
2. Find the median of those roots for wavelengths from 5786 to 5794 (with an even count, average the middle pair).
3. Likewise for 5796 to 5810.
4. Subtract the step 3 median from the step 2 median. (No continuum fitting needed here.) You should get 0.025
